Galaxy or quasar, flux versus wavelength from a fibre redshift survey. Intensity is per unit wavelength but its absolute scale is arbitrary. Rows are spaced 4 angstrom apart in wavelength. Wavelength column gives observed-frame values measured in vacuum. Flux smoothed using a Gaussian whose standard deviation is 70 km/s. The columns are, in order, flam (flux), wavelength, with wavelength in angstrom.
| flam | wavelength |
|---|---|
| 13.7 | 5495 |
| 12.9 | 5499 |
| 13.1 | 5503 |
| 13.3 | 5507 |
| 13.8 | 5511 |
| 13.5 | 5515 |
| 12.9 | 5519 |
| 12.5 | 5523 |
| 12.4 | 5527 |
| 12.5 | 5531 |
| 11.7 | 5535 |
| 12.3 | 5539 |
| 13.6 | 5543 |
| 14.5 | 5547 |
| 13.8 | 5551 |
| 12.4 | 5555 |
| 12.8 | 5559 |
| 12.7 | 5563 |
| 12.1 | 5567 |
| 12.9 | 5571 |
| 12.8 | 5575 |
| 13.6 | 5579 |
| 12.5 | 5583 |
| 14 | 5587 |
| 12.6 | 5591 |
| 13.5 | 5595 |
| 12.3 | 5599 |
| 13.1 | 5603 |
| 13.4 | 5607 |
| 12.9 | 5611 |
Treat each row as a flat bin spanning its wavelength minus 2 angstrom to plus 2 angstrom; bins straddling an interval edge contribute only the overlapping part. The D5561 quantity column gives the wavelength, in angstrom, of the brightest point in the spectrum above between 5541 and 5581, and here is 5547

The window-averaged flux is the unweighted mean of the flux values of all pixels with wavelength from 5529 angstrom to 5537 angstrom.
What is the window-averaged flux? 12.1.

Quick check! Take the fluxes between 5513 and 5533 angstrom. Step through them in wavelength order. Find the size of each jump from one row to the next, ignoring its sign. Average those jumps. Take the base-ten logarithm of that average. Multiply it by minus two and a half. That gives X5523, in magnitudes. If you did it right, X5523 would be 1.3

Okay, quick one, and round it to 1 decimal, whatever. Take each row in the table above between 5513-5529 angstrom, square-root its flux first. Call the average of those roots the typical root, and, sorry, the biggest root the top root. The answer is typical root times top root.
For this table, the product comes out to 13.2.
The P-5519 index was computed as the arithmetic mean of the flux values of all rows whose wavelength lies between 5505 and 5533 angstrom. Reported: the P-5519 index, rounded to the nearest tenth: 13.0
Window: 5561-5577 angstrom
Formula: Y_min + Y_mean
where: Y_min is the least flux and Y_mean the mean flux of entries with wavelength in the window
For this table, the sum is 24.7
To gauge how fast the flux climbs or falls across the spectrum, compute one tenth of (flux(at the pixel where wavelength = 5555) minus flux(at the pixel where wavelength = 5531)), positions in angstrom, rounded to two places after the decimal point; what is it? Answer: -0.01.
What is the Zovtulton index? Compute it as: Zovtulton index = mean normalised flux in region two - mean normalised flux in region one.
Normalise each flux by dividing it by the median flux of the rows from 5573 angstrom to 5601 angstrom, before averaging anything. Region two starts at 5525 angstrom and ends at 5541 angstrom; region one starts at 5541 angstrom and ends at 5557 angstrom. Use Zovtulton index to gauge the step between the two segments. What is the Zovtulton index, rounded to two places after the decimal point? -0.11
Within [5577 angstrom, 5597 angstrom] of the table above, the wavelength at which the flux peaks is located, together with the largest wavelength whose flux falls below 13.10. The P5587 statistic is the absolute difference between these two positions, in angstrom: 4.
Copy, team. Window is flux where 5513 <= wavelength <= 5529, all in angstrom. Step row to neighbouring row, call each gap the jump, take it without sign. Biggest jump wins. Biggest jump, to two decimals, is 0.60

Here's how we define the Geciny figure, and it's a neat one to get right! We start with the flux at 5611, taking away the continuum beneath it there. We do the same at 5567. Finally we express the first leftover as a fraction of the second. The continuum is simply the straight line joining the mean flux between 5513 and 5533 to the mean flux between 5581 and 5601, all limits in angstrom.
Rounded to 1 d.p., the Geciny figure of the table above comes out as 0.2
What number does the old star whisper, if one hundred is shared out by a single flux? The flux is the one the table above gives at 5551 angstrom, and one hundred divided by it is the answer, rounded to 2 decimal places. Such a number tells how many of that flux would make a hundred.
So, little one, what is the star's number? 7.25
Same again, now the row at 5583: 8.00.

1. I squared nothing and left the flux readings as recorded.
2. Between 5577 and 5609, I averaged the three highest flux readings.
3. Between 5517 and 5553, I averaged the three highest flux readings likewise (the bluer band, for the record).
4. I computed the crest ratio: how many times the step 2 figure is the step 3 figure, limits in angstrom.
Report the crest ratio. 0.98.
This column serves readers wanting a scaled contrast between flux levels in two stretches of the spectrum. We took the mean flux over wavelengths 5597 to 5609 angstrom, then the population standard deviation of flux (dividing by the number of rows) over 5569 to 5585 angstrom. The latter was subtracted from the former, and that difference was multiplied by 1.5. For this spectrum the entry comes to 18.8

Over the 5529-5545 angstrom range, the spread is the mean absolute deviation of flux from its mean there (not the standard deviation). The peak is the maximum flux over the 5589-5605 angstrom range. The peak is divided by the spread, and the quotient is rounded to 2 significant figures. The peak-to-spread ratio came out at 25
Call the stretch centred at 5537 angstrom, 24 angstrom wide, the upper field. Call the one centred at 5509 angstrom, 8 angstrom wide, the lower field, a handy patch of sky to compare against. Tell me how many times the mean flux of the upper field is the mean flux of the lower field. 0.95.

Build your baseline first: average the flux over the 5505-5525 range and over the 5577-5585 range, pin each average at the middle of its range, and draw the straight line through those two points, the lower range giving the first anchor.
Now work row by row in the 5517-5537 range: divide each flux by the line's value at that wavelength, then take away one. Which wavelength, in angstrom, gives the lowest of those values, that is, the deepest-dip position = 5535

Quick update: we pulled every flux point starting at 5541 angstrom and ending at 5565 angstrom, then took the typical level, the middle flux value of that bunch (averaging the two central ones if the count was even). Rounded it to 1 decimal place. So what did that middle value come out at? 13.2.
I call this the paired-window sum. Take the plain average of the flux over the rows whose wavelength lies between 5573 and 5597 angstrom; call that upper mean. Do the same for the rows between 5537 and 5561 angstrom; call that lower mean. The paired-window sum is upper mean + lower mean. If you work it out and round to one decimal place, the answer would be 26.4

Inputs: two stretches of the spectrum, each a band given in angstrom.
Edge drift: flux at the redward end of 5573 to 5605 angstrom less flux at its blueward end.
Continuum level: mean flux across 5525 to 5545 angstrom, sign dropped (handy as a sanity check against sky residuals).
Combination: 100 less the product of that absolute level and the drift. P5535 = 96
